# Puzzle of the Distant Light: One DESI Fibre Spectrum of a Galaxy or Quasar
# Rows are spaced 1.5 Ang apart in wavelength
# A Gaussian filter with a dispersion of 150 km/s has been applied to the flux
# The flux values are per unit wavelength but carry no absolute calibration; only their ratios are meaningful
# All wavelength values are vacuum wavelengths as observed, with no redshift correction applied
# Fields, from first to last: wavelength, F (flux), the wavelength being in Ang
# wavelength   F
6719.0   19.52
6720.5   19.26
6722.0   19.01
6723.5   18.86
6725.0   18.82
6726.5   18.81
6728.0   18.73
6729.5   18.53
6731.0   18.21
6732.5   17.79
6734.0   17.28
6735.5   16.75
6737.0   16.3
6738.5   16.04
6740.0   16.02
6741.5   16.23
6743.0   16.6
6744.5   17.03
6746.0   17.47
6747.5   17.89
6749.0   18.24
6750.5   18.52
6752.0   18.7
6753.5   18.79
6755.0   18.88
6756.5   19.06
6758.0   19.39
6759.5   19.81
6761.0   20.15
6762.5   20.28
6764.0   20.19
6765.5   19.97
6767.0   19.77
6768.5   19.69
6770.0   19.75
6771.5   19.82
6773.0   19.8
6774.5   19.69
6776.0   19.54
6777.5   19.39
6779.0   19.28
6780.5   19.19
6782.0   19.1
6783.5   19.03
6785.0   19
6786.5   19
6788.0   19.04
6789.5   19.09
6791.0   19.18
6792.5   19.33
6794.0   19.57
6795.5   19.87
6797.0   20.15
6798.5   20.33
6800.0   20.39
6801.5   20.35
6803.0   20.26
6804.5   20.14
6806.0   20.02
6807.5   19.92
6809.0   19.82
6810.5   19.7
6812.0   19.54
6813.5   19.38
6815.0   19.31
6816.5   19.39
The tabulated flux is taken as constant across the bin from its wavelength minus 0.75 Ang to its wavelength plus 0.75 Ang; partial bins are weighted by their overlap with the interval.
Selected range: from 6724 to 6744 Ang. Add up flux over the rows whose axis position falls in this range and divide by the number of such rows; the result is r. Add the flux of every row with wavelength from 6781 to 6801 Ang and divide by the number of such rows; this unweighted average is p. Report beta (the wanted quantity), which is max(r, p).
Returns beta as 19.5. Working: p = 19.5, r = 17.4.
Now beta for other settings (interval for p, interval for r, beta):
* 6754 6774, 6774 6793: 19.7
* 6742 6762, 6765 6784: 19.5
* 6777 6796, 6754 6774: 19.7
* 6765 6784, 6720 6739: 19.5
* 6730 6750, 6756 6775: 19.8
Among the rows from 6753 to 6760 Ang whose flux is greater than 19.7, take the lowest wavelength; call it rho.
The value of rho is 6759.5 Ang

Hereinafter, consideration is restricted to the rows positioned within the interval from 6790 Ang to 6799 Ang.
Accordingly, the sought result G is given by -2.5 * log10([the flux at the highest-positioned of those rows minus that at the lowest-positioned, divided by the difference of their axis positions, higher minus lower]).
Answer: 2.04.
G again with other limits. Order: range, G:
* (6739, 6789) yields 3.00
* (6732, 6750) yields 3.91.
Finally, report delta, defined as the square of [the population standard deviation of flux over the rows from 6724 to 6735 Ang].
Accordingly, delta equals 0.30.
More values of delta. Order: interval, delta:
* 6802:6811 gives 0.04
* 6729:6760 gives 1.29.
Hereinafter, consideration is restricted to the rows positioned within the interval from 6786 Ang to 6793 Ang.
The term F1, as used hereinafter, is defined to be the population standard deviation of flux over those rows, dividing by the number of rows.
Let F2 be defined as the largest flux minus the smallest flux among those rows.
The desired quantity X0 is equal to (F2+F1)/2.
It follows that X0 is 0.22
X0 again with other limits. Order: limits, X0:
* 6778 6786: 0.19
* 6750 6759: 0.57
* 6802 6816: 0.63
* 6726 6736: 1.39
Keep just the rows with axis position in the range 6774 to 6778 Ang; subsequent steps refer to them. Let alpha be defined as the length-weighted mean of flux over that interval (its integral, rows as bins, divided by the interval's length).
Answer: 19.5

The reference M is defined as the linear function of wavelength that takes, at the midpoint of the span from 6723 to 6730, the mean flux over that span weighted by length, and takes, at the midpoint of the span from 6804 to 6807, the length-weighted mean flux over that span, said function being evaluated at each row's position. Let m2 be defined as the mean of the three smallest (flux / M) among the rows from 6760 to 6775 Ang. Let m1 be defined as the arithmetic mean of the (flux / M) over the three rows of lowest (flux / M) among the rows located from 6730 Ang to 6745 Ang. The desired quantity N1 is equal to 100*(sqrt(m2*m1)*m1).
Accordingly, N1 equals 79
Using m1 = 0.85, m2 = 1.01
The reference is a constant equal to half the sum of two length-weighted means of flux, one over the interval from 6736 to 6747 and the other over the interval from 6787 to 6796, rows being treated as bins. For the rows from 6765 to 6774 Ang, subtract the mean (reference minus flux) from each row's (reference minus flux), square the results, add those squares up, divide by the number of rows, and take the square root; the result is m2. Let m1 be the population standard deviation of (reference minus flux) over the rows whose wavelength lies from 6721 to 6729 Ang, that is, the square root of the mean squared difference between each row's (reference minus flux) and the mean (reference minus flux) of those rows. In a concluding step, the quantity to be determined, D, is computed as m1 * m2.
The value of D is 0.01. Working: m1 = 0.09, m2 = 0.1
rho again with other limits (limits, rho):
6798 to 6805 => 6798.5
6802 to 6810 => 6803.0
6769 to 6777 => 6770.0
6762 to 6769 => 6762.5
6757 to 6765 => 6759.5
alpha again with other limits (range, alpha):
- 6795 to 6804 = 20.2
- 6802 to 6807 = 20.1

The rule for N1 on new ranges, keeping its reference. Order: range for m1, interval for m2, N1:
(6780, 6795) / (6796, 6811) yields 94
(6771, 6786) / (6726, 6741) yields 88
